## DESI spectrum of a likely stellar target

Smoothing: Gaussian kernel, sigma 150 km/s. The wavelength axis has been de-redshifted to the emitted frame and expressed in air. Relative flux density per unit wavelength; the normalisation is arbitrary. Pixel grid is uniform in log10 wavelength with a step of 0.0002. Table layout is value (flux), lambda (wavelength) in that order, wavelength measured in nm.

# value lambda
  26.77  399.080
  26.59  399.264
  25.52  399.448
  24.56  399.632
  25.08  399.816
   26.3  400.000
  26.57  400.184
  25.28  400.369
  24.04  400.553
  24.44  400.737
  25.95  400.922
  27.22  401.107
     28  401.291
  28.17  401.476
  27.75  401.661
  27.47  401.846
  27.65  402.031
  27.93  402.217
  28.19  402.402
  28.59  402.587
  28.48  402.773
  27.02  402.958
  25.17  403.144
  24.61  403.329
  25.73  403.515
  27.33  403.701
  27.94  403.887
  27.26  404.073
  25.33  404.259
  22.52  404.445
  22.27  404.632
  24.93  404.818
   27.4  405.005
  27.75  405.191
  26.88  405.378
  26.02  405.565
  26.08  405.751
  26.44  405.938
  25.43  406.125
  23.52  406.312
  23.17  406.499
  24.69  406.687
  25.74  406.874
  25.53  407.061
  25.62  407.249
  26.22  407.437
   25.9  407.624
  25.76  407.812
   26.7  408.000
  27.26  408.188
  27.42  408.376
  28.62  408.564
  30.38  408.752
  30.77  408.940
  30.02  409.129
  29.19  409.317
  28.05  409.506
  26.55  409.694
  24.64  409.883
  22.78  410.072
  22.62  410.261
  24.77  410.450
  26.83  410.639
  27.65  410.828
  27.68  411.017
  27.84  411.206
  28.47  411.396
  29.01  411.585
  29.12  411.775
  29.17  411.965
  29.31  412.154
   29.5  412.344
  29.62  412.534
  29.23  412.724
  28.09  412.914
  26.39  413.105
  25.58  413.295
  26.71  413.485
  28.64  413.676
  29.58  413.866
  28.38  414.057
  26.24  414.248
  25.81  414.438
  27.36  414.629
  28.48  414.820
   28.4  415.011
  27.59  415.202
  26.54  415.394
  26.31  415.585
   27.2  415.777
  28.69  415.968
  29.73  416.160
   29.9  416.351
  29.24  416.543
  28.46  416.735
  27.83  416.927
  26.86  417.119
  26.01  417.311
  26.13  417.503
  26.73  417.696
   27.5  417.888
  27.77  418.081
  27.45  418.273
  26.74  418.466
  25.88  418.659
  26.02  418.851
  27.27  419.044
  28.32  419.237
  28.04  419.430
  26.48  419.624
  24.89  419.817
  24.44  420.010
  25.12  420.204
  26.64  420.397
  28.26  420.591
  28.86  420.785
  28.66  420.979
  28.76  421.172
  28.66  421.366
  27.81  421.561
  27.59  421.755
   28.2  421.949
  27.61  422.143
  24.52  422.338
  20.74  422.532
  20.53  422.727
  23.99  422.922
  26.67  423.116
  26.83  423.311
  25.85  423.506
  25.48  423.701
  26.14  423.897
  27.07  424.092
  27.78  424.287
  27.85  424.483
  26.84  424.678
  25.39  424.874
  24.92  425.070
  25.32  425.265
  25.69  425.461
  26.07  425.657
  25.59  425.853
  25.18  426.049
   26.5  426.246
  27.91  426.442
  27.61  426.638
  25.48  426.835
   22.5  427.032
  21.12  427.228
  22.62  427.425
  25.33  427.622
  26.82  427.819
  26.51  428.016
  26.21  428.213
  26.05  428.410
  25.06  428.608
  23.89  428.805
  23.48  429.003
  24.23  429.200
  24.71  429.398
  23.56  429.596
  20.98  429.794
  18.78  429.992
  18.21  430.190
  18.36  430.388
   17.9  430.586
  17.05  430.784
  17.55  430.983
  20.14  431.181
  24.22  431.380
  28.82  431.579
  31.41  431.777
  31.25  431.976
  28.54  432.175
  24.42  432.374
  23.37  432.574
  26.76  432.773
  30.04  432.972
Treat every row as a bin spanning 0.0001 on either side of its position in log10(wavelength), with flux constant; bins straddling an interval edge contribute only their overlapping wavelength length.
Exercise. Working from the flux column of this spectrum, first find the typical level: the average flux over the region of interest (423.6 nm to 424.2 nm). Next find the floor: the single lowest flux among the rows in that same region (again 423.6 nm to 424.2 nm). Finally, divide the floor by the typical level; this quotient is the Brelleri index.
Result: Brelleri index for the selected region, 0.971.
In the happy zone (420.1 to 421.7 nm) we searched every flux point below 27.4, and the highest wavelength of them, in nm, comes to 420.397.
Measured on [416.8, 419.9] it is 419.817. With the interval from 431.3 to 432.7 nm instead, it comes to 432.574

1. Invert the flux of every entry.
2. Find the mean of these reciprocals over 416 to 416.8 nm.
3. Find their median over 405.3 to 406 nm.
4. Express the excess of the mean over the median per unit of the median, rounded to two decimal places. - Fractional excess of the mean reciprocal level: -0.10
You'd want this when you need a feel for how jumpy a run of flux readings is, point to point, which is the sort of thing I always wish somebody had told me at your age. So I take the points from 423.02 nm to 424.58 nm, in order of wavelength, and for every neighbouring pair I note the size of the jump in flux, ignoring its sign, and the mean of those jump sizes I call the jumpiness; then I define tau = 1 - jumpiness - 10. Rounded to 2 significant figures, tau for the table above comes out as -9.6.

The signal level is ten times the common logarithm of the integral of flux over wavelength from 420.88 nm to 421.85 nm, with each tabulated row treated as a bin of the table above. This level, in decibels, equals 14.4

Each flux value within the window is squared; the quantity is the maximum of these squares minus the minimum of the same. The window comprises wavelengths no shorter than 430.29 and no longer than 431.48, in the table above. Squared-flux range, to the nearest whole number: 296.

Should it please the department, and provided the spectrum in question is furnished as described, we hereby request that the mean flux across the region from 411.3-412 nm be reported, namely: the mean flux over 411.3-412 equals 28.9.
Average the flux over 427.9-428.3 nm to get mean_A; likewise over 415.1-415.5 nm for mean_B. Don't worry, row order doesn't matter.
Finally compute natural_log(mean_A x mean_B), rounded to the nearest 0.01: 6.57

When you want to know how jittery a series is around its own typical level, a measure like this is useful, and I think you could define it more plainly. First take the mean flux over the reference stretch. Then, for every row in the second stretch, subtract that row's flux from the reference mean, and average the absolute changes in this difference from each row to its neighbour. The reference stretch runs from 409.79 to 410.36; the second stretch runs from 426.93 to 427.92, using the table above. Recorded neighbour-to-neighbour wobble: 1.8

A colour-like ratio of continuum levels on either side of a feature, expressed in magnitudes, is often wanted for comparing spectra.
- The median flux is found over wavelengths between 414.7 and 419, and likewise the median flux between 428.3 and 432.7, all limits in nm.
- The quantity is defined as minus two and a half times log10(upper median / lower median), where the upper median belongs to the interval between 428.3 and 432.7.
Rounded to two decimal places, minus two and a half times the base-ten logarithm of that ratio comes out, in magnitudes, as 0.16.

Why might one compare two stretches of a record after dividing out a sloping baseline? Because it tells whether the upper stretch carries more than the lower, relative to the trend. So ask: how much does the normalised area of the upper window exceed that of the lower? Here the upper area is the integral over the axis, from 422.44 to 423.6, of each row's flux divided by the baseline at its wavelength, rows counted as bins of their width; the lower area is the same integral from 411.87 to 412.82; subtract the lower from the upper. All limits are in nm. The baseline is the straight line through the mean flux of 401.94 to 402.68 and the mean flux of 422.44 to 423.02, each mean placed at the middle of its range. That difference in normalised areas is 0.2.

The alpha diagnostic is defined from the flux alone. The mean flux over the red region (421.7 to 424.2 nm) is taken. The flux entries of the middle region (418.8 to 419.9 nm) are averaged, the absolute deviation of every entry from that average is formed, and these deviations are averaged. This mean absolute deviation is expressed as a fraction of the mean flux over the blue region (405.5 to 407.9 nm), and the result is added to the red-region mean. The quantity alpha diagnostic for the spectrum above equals 25.5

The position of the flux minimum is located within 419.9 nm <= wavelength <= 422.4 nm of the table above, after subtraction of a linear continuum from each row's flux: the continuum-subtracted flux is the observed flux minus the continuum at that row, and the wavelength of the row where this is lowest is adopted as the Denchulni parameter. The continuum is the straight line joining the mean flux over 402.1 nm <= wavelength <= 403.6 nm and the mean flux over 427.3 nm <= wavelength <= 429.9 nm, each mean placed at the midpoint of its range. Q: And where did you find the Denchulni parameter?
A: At 420.010 nm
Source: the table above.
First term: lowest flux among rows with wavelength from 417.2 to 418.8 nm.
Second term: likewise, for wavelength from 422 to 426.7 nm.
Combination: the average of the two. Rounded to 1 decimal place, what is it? 23.2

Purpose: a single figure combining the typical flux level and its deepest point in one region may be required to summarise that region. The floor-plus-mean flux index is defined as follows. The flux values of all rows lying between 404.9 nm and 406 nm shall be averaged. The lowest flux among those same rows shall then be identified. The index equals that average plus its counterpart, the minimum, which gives 52.8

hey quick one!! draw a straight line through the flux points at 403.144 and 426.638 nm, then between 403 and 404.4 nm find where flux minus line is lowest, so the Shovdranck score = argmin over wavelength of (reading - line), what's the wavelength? 403.329 nm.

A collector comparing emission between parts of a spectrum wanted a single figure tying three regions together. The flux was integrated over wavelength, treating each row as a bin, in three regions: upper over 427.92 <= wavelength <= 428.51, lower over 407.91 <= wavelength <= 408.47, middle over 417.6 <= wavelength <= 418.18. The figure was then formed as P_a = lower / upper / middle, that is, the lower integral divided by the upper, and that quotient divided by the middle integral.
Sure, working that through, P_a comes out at 0.062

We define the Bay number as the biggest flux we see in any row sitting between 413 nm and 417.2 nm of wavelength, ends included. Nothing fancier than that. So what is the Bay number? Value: 29.9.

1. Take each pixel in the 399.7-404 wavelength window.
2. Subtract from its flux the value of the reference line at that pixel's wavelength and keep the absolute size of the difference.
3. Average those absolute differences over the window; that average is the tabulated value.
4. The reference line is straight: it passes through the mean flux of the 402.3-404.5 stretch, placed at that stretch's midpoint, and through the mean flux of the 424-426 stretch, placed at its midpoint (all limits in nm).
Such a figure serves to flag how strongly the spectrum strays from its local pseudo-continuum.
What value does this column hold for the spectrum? 1.3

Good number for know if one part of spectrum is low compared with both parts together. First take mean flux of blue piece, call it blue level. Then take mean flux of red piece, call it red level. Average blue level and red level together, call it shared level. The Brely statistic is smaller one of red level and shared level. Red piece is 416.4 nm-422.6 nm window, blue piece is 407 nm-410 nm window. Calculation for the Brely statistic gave 27.0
